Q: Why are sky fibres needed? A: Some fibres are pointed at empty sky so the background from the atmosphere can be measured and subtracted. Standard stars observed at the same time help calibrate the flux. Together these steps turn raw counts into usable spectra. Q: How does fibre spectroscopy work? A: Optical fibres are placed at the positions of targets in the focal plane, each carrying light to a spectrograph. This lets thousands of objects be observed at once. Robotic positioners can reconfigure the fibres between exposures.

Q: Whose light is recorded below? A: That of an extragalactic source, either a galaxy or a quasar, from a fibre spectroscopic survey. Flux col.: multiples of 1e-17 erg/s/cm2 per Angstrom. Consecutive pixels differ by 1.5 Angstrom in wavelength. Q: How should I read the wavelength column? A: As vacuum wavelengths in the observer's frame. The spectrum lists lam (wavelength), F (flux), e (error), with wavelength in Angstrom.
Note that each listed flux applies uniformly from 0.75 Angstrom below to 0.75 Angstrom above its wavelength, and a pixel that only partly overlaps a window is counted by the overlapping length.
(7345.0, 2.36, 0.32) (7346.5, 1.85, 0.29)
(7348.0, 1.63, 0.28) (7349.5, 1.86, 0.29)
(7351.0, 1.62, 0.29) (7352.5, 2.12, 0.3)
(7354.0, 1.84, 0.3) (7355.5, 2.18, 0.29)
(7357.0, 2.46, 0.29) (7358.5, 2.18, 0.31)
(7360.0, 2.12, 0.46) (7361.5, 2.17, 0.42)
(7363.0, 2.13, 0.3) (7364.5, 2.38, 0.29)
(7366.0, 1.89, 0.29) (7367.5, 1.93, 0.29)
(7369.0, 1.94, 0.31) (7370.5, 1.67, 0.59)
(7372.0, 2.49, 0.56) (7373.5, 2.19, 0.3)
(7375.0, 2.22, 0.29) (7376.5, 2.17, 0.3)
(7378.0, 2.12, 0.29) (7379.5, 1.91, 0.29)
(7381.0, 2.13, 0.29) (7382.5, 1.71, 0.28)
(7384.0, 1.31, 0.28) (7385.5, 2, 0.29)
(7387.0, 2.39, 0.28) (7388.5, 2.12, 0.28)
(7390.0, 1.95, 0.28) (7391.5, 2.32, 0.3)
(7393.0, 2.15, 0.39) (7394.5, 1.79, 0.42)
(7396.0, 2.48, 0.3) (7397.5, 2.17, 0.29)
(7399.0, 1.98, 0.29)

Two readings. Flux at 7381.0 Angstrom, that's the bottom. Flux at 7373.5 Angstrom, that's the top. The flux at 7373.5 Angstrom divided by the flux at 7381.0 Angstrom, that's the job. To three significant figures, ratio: 1.03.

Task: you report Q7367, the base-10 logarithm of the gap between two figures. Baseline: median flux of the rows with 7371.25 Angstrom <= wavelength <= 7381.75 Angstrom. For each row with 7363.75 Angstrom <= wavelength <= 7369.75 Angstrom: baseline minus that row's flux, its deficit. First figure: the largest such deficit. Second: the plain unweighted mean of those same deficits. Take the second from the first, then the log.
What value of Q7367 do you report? -0.84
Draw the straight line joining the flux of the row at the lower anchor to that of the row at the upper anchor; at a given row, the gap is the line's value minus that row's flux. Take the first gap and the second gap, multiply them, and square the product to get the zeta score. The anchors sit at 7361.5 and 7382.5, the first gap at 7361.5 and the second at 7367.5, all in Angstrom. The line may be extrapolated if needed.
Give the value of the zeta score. 0.000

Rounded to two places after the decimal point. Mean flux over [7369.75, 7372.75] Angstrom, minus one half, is 1.58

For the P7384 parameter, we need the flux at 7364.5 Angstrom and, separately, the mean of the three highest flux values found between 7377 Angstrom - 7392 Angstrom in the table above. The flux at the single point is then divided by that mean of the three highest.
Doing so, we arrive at 1.04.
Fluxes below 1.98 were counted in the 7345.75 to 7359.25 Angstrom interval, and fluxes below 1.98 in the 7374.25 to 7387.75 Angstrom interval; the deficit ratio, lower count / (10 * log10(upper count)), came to 1.0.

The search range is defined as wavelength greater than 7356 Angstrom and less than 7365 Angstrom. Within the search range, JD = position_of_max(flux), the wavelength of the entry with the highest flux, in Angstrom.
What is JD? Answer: 7357.0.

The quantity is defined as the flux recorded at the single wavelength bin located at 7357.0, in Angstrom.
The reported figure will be 2.46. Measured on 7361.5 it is 2.17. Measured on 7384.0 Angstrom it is 1.31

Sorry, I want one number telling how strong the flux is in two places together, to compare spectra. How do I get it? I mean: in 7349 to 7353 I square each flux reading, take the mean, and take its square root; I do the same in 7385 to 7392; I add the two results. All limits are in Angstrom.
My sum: 4.04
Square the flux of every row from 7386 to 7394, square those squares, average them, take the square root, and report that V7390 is 4.85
